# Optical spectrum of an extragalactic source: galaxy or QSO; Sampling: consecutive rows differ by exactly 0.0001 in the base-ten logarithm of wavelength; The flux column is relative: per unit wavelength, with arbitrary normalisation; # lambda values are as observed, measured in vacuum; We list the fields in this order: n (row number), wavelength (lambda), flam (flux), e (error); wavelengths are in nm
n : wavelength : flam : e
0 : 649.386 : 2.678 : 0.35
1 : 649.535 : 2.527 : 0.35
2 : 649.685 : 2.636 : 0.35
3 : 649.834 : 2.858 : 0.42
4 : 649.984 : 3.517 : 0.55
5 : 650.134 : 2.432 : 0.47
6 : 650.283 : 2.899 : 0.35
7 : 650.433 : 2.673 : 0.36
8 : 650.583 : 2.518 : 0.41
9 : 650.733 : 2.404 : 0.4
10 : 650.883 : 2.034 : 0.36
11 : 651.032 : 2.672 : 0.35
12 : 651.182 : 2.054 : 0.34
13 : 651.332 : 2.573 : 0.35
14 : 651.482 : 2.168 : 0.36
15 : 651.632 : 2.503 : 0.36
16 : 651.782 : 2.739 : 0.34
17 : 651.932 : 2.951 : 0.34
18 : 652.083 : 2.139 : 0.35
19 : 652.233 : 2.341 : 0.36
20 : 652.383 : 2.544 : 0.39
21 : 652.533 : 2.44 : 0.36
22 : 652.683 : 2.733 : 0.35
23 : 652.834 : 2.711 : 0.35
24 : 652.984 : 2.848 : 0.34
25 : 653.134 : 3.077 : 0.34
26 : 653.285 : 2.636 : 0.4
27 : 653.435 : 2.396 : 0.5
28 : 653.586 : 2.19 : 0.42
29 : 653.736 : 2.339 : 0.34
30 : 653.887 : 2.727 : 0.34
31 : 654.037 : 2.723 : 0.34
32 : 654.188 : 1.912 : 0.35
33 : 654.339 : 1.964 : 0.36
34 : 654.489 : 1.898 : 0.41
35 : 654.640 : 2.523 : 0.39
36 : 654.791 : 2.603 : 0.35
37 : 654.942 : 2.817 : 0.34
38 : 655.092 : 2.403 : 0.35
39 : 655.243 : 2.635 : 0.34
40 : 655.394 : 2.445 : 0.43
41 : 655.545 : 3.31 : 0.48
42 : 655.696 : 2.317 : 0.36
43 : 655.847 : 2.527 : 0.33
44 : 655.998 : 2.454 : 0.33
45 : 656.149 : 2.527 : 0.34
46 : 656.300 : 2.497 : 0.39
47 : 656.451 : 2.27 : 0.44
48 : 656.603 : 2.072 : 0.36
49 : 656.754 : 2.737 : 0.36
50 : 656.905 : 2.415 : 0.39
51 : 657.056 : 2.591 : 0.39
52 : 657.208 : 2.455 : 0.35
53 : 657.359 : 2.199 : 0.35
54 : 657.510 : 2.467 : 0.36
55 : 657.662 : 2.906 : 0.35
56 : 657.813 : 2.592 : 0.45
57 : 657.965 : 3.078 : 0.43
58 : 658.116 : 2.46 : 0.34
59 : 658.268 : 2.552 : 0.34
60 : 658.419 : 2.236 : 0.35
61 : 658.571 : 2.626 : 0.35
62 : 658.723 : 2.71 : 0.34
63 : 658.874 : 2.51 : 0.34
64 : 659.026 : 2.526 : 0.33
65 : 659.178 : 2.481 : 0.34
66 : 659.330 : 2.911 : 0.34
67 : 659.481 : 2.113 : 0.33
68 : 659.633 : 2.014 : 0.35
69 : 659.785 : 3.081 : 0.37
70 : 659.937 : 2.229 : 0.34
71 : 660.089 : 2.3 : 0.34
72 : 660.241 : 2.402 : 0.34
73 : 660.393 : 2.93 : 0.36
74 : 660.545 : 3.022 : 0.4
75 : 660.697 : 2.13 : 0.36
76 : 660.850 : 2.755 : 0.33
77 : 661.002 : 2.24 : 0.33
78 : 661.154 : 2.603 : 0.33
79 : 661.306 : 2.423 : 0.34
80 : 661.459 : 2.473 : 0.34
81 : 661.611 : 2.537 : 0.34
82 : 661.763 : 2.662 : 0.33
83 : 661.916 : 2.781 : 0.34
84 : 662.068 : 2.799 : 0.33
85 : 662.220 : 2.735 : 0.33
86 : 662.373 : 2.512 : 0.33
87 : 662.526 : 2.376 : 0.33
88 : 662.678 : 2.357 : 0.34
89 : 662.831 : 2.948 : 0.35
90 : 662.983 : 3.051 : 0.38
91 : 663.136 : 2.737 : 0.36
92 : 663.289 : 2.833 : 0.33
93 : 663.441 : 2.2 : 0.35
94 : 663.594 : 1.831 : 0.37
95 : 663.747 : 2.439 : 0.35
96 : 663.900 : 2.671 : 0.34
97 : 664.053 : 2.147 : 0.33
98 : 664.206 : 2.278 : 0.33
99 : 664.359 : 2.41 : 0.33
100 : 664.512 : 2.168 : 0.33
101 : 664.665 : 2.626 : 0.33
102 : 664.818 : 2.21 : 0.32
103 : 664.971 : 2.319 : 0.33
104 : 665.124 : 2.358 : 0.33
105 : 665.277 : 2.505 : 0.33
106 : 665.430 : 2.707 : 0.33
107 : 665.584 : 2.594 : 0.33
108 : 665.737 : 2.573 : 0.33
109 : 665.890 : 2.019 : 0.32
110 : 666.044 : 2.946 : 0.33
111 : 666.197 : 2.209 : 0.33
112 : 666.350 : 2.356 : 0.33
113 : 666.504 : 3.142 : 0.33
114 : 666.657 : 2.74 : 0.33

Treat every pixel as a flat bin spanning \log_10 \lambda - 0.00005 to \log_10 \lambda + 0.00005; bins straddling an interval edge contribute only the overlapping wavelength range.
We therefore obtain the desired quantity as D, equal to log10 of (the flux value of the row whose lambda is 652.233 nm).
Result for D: 0.369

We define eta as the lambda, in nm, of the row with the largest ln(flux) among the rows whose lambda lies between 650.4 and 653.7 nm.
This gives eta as 653.134 nm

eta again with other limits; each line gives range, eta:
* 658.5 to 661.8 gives 659.785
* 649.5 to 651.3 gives 649.984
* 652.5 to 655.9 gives 655.545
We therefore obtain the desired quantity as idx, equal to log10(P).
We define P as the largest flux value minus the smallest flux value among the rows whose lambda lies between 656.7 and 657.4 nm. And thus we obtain -0.27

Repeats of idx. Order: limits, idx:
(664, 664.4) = -0.58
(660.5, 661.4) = -0.05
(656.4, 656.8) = -0.18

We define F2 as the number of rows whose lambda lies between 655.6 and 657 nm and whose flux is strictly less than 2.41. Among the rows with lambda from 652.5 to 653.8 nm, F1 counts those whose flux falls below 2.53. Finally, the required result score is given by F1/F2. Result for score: 1.3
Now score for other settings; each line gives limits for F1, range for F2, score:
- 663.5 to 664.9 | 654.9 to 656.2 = 3.5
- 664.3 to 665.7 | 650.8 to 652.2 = 1.5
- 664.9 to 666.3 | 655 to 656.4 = 2.5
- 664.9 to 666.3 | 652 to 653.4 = 2.5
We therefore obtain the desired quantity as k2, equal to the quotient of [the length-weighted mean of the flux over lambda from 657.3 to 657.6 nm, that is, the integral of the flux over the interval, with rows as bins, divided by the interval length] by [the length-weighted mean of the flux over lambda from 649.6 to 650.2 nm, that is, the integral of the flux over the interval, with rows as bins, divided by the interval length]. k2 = 0.83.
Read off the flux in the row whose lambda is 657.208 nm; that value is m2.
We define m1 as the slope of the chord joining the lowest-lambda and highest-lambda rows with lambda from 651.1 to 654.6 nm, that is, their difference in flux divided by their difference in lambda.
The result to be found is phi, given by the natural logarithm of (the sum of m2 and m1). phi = 0.88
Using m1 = -0.05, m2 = 2.455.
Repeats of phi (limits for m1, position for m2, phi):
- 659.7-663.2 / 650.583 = 0.88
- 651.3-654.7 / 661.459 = 0.90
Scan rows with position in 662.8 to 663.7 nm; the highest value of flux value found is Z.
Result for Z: 3.051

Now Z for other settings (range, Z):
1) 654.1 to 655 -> 2.817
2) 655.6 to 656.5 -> 2.527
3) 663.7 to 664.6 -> 2.671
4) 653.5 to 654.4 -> 2.727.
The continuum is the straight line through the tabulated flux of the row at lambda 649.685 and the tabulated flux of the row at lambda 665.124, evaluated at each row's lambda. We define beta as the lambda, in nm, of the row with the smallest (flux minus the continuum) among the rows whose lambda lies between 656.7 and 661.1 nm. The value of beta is 659.633 nm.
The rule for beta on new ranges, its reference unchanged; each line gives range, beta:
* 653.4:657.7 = 654.489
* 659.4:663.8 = 663.594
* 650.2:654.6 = 654.489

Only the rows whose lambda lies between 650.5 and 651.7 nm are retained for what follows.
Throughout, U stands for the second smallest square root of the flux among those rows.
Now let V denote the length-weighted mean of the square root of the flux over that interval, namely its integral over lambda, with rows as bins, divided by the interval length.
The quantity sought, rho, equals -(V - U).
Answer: -0.104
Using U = 1.43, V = 1.54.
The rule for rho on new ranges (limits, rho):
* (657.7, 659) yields -0.043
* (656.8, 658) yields -0.049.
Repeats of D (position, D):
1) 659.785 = 0.489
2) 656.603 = 0.316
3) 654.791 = 0.415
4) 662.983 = 0.484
